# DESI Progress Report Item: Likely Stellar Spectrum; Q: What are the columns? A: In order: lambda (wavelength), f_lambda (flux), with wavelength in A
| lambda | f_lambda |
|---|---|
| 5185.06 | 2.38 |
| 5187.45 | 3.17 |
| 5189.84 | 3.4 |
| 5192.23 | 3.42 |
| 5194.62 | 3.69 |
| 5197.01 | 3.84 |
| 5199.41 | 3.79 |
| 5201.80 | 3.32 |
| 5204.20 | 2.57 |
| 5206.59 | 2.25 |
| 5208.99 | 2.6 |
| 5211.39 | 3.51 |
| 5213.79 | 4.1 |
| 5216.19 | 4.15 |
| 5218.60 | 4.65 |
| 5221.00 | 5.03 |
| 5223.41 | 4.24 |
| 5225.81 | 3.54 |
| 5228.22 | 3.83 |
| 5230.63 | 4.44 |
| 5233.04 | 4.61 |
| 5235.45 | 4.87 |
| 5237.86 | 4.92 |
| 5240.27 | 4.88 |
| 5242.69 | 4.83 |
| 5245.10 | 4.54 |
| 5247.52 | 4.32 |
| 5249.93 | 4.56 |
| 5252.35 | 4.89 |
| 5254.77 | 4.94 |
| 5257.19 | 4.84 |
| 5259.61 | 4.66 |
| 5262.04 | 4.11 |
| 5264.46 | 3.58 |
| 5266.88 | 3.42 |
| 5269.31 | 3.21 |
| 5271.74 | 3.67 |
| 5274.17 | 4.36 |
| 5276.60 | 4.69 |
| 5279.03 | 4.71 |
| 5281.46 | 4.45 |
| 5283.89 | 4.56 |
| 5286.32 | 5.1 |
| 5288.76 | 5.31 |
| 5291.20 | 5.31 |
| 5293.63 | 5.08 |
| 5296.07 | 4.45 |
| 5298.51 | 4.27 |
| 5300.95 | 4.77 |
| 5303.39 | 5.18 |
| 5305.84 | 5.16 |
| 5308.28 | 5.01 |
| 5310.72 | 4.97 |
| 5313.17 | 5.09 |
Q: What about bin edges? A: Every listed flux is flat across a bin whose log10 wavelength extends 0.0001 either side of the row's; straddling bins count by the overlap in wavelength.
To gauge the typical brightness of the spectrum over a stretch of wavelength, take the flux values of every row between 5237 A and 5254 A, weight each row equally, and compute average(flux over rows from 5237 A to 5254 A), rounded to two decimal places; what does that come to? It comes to 4.71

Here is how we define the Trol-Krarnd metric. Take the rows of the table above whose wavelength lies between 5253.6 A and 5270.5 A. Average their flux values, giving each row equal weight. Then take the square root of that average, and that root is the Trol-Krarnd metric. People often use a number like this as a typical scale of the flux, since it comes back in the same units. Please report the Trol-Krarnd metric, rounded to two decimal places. 2.03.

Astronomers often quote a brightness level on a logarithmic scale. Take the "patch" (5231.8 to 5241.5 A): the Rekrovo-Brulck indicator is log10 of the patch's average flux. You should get 0.68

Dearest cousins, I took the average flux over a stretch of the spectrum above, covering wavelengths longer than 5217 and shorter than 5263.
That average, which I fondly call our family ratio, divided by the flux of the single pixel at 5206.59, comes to 2.03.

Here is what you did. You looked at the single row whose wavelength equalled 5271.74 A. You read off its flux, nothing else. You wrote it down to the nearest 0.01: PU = 3.67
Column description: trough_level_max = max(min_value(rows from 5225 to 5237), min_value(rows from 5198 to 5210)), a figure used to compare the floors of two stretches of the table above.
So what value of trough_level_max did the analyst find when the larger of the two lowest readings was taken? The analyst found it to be 3.54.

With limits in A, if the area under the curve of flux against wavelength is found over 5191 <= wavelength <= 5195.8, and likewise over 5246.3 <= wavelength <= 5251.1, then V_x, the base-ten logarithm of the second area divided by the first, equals 0.10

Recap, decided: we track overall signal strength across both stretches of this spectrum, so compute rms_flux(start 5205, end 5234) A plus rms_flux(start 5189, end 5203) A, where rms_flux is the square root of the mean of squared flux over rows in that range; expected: 7.6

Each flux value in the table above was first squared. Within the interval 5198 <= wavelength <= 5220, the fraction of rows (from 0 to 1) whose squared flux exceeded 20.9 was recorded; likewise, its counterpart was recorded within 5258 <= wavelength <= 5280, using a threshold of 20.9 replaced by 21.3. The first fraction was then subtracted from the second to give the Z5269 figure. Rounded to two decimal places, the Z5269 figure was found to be 0.22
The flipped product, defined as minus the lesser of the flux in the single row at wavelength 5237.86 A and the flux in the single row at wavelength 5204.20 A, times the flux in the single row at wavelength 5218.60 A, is -12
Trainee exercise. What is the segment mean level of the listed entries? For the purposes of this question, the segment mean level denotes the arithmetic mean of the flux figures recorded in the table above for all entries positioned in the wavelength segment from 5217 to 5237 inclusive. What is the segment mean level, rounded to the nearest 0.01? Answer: 4.40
